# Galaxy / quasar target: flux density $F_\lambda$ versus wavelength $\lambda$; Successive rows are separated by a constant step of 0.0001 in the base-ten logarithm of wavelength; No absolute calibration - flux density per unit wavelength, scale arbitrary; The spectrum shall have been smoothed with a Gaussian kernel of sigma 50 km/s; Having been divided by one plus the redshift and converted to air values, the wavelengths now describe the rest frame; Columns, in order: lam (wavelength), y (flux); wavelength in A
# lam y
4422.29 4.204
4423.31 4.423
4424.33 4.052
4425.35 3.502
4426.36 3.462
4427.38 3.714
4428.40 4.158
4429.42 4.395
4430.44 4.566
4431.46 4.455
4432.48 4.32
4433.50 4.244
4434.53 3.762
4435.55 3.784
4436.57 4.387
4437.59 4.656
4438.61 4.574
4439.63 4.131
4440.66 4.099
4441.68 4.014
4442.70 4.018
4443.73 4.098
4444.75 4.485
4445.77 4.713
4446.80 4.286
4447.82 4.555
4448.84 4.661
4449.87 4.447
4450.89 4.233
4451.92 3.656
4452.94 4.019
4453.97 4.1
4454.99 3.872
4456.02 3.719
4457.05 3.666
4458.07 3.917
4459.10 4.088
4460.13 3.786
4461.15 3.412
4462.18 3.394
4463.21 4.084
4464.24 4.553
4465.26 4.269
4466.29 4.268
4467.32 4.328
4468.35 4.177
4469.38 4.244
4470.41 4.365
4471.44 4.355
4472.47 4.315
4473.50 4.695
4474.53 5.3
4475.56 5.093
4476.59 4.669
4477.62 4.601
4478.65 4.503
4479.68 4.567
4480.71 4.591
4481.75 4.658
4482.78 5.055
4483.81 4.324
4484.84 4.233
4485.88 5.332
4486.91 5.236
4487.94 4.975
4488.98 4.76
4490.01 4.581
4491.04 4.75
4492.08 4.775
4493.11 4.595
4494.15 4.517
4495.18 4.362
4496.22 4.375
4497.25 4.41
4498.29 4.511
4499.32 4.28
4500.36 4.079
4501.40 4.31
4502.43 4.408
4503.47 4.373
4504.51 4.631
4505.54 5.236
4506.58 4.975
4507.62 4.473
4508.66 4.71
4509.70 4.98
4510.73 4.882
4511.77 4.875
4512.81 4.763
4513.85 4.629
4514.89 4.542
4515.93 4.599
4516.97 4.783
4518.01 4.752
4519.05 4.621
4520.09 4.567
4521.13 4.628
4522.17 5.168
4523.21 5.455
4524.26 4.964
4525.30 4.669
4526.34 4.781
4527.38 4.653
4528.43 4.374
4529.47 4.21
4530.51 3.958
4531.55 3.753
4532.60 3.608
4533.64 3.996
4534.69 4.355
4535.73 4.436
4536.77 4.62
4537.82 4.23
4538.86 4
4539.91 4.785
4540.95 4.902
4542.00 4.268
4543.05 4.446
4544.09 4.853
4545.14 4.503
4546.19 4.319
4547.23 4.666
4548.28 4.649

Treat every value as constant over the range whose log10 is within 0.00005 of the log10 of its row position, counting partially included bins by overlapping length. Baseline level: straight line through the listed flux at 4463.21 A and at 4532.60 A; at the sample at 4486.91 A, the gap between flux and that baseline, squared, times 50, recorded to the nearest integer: 86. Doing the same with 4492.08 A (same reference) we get 40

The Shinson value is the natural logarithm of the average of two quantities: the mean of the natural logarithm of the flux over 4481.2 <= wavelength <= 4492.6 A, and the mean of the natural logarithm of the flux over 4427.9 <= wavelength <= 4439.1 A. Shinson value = 0.41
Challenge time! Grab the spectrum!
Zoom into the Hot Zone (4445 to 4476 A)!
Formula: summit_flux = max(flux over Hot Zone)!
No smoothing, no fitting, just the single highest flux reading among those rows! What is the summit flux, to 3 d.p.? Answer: 5.300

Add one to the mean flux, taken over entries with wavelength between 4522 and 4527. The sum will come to 6.0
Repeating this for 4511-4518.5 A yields 5.7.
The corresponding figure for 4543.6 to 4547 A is 5.6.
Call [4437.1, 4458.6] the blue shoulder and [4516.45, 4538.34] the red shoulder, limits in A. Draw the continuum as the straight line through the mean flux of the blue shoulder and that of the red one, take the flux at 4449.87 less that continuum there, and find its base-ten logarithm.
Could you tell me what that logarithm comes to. -0.60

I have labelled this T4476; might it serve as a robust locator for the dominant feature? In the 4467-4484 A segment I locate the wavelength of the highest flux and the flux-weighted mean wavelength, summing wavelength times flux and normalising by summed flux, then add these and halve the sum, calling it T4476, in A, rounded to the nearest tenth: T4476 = 4475.1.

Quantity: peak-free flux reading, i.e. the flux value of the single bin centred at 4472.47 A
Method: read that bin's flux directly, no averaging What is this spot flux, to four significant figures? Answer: 4.315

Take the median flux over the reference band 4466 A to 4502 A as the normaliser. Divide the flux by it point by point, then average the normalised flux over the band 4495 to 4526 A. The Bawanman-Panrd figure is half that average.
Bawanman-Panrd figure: 0.52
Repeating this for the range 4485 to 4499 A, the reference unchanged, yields 0.52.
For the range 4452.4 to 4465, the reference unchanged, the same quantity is 0.43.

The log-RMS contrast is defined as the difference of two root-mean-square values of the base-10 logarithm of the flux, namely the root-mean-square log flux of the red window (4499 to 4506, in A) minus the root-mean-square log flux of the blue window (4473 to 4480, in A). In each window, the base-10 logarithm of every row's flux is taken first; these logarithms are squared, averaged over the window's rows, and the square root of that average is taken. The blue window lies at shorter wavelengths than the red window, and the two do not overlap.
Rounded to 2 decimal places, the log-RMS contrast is -0.03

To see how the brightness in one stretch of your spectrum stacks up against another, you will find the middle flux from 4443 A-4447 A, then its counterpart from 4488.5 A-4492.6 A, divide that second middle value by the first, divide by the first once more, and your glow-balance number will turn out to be 0.247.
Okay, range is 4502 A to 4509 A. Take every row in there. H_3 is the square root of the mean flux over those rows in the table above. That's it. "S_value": 2.16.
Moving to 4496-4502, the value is 2.08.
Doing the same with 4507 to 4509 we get 2.14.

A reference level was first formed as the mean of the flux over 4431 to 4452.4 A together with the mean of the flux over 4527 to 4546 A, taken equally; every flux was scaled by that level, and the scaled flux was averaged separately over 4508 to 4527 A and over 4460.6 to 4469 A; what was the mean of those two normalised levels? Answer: 1.031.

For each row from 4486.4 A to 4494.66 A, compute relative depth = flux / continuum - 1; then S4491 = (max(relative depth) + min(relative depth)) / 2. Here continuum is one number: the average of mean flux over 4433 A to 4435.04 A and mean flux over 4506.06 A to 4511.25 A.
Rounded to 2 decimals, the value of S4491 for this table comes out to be 0.11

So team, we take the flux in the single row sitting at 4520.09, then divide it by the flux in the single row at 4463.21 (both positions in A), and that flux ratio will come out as 1.12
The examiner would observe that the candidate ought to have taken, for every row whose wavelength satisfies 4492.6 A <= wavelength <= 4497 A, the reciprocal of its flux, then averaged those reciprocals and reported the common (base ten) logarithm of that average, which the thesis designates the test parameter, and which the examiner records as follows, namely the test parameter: -0.649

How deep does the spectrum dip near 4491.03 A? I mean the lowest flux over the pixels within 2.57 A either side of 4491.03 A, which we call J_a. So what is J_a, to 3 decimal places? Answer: 4.581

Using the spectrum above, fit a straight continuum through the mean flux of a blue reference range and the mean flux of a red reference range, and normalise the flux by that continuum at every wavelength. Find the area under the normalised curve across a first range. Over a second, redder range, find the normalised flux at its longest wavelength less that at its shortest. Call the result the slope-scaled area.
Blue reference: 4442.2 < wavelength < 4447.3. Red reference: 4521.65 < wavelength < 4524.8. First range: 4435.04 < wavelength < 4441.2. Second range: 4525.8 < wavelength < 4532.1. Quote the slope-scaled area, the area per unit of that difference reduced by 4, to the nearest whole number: -34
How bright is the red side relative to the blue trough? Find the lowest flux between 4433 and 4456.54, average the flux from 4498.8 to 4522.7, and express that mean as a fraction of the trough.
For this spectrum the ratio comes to 1.28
